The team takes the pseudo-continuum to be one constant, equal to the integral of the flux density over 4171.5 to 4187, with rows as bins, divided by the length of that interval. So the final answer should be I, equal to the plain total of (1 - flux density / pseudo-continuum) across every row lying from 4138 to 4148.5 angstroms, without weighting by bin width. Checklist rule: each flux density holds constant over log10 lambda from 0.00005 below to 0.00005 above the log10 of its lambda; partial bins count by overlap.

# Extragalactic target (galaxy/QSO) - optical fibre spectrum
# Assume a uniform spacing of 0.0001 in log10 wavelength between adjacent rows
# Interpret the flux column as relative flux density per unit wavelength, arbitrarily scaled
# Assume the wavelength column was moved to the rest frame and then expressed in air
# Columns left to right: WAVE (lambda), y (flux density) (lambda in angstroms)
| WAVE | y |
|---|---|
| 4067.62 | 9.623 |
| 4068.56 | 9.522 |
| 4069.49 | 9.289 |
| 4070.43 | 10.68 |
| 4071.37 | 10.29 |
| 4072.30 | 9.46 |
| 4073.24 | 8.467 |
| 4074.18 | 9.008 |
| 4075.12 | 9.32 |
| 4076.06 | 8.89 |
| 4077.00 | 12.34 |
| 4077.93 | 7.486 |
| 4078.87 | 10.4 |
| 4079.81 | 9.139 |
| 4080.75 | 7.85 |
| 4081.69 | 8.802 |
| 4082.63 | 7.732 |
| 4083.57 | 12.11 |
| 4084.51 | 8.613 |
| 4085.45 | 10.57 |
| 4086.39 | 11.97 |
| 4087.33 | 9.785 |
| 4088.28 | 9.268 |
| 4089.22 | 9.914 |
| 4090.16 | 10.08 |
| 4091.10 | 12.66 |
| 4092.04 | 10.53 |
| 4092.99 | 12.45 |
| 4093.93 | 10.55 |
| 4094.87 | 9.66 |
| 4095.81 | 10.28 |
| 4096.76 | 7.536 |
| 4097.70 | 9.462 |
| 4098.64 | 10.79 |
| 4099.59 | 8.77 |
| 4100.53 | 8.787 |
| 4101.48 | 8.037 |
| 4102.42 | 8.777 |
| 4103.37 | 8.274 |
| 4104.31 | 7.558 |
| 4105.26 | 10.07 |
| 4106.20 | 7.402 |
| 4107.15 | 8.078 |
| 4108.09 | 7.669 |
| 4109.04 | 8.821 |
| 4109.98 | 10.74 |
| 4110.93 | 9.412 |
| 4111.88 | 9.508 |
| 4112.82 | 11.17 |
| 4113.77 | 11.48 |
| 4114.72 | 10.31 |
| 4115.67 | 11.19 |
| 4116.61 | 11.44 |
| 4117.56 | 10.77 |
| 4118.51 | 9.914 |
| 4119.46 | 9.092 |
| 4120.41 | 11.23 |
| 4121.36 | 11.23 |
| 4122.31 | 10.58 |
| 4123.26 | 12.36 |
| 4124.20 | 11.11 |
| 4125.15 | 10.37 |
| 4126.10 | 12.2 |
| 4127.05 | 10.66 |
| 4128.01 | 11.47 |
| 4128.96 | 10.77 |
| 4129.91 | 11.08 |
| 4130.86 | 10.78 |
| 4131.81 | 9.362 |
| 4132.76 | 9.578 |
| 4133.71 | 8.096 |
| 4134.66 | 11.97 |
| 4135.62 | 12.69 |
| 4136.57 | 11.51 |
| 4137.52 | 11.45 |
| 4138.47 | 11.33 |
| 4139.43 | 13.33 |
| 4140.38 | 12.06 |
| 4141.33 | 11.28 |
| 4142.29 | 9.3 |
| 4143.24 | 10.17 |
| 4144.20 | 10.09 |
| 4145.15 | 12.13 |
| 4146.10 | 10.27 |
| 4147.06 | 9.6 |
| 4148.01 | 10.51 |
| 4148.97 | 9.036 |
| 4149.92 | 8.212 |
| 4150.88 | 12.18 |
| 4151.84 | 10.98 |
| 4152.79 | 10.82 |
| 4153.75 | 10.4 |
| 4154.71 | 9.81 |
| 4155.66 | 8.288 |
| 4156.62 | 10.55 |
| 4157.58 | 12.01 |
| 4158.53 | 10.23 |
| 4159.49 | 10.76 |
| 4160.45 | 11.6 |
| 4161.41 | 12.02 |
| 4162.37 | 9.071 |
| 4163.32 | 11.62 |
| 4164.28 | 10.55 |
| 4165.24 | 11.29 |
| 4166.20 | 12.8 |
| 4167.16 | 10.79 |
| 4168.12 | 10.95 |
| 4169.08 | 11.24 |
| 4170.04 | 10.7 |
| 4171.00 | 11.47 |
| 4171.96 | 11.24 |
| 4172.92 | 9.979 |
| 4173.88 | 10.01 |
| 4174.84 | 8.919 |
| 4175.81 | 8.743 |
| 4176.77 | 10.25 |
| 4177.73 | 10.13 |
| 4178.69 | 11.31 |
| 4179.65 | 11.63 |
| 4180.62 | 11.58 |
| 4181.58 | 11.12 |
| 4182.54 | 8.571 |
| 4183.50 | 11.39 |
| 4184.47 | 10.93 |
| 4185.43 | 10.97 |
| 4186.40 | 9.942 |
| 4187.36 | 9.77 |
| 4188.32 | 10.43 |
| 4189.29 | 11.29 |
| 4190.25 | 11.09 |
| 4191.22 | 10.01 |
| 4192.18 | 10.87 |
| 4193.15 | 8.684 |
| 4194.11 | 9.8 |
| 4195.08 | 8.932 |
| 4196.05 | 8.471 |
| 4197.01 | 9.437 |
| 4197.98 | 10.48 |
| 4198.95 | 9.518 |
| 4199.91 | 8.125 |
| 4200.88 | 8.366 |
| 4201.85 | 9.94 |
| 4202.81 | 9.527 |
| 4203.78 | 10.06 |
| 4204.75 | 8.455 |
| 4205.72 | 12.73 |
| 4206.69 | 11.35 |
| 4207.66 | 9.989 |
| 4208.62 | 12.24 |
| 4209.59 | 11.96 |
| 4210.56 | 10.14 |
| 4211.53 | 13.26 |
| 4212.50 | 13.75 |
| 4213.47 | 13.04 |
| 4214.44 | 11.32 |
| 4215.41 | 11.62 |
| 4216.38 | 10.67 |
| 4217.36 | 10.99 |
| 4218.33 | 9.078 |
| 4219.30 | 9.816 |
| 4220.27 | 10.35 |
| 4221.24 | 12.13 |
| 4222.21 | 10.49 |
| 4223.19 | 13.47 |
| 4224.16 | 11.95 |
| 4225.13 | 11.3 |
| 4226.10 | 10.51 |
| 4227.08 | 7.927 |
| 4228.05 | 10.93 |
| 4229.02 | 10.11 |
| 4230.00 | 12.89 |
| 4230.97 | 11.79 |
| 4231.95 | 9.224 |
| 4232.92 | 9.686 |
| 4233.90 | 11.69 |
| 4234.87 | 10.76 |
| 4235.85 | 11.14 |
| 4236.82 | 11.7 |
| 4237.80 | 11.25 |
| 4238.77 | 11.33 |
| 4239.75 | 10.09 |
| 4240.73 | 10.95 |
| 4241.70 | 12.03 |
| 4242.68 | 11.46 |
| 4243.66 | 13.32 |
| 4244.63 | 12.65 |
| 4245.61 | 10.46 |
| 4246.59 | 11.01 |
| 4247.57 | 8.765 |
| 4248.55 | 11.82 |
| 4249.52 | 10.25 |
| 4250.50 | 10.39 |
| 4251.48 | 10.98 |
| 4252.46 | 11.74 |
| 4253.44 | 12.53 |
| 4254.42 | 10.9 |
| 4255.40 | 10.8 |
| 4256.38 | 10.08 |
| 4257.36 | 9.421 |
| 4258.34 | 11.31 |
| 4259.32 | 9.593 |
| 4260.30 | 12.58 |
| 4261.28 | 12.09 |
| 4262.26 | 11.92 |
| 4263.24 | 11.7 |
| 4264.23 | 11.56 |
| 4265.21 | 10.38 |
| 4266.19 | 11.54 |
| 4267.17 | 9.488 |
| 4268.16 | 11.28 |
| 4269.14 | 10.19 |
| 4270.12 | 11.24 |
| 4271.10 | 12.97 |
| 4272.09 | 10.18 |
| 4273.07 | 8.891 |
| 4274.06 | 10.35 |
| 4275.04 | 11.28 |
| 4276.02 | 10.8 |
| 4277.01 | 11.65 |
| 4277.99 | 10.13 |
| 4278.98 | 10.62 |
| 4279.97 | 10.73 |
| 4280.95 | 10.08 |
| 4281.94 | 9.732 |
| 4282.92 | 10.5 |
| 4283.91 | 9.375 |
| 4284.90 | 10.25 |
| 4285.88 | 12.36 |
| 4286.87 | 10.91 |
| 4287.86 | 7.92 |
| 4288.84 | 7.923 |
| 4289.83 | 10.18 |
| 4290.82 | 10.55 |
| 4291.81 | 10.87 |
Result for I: -0.5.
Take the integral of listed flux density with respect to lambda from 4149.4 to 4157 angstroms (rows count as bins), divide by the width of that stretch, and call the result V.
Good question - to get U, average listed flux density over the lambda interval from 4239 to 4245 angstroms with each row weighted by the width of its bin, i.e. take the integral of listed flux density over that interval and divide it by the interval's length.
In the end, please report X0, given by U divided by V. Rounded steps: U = 11.7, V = 10.1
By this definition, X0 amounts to 1.16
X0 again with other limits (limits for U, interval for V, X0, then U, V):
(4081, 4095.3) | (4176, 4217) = 0.97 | 10.3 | 10.5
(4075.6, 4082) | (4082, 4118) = 0.95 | 9.3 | 9.8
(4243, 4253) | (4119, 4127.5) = 1.01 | 11.2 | 11.0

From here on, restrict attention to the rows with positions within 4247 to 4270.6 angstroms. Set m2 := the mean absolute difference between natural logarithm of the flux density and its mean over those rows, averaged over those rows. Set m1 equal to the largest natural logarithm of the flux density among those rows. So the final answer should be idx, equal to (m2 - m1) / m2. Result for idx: -31.4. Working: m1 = 2.53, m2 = 0.078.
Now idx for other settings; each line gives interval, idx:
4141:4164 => -27.2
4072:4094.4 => -19.6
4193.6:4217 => -19.4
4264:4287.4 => -36.7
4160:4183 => -29.6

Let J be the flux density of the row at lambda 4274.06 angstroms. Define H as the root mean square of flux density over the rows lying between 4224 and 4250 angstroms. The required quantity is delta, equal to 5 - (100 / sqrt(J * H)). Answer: -4.34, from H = 11.1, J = 10.35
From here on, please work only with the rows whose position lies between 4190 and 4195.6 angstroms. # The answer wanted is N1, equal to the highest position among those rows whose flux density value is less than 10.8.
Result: 4195.08 angstroms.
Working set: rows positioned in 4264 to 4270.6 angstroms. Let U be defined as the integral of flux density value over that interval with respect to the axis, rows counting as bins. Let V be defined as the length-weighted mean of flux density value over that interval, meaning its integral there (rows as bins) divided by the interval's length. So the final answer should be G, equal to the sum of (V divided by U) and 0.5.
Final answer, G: 0.652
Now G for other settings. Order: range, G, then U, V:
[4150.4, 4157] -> 0.652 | 69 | 10.4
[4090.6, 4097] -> 0.656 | 68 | 10.6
